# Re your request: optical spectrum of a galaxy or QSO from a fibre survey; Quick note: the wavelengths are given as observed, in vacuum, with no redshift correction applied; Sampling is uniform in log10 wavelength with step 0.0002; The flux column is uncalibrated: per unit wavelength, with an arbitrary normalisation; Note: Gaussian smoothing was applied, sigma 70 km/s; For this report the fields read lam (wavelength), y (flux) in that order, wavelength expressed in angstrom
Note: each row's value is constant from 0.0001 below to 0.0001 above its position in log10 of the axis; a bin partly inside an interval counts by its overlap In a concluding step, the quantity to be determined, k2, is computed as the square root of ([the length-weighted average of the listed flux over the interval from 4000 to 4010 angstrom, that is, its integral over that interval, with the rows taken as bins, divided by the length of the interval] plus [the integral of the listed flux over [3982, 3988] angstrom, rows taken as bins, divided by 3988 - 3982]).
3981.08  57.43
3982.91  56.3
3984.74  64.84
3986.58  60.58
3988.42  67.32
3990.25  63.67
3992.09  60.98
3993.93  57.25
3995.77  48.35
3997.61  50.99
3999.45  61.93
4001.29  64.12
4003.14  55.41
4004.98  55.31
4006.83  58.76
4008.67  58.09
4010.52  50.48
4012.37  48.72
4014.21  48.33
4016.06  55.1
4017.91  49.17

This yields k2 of 10.9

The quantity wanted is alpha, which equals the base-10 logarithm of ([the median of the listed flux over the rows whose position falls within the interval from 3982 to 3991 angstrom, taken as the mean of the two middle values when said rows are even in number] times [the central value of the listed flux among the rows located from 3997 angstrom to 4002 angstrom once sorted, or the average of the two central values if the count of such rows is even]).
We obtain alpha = 3.60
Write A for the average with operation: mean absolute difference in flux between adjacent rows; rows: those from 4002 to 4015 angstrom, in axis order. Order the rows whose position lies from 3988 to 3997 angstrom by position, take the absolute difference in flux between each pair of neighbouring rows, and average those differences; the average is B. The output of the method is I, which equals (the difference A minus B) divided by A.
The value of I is -1.04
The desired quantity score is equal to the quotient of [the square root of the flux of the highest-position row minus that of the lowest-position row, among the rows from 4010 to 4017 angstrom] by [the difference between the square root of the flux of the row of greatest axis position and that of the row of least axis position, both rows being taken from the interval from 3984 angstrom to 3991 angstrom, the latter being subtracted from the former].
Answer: -4.4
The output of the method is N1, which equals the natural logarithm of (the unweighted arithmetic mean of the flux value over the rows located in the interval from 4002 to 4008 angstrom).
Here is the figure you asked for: 4.03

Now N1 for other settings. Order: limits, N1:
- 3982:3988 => 4.10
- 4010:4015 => 3.90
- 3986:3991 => 4.16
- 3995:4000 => 3.98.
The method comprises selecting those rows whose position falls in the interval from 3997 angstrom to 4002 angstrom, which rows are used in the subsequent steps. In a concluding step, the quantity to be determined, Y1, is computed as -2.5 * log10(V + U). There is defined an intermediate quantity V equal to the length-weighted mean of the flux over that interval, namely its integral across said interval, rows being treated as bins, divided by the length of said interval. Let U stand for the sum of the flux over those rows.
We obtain -5.93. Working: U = 177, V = 59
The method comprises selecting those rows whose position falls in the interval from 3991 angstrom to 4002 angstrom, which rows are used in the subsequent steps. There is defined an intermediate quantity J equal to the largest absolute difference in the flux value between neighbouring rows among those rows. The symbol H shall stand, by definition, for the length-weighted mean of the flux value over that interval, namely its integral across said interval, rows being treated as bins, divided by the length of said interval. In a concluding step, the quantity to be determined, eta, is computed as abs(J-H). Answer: 46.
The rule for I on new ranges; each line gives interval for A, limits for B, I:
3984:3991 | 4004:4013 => 0.31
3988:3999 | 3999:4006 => 0.15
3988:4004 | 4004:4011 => 0.28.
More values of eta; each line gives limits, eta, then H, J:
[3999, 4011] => 49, 58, 8.7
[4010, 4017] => 44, 51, 6.8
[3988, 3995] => 58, 62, 3.7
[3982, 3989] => 53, 62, 8.5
